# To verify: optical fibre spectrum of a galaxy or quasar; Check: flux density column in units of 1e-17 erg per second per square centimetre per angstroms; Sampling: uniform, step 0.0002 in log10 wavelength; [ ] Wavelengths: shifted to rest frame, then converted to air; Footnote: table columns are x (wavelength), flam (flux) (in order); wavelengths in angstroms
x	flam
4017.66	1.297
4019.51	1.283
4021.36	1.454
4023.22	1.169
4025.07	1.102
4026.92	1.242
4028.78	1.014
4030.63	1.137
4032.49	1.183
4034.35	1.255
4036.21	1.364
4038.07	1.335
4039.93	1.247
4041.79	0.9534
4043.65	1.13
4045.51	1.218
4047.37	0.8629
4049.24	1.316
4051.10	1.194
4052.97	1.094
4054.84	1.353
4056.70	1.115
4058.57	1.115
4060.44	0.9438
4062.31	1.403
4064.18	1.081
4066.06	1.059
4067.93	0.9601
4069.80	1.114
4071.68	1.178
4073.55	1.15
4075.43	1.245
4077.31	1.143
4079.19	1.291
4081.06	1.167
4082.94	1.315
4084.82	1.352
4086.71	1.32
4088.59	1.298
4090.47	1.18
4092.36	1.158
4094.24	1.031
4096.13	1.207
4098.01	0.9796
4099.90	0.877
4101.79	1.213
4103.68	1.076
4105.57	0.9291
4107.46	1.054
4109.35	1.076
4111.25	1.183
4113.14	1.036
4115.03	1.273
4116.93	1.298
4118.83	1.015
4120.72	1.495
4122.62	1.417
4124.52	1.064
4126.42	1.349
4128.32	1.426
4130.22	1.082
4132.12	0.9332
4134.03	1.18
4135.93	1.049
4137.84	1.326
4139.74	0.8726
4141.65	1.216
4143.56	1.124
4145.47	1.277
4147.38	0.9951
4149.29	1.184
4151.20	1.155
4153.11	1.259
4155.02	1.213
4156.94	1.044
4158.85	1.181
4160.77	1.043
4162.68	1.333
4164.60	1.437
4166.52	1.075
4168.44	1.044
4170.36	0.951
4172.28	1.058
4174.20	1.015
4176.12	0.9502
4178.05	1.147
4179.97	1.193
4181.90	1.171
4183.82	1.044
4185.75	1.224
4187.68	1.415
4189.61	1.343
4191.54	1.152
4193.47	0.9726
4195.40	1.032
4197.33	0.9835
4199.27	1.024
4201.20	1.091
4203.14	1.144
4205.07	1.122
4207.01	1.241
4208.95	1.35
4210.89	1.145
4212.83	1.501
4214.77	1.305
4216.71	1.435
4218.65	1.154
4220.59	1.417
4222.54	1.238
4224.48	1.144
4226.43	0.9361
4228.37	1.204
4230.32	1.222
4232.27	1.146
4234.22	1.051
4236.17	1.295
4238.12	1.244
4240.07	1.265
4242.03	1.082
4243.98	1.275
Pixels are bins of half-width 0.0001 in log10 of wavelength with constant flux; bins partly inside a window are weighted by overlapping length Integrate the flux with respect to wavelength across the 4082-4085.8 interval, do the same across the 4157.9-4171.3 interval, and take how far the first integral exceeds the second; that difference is -10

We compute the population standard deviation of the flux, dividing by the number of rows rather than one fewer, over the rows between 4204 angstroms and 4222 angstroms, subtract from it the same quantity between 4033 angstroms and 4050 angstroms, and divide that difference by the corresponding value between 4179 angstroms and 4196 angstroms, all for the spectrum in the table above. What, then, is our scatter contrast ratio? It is -0.24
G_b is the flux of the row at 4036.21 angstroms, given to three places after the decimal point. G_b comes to 1.364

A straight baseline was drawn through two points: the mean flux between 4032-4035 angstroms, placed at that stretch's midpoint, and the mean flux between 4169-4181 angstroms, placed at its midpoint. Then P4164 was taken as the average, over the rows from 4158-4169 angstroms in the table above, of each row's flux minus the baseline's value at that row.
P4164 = 0.12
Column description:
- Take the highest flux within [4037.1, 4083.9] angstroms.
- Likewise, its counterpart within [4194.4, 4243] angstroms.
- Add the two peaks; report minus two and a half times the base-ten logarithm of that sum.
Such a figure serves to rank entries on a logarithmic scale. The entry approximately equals -1.16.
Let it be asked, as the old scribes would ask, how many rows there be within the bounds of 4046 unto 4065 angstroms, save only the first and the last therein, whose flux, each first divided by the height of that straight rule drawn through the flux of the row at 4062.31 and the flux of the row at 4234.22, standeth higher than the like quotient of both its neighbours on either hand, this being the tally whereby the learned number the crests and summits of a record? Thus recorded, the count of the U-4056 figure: 4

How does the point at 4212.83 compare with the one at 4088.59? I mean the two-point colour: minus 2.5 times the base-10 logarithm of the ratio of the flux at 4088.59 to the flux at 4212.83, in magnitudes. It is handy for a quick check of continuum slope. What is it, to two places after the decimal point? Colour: 0.16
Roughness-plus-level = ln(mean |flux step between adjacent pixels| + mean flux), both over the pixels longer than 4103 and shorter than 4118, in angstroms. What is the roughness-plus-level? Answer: 0.21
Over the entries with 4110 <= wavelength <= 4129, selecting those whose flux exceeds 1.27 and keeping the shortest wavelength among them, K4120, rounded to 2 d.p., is 4115.03 angstroms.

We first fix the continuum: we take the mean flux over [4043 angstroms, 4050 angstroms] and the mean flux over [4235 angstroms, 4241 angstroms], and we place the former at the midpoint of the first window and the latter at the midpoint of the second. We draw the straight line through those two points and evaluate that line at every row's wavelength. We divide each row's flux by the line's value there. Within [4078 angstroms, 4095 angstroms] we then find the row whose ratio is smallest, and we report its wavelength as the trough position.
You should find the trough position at 4094.24 angstroms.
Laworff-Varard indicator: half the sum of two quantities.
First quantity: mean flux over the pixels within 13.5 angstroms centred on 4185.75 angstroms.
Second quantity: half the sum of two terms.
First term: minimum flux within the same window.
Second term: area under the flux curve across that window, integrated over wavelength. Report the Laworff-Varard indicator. 4.99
